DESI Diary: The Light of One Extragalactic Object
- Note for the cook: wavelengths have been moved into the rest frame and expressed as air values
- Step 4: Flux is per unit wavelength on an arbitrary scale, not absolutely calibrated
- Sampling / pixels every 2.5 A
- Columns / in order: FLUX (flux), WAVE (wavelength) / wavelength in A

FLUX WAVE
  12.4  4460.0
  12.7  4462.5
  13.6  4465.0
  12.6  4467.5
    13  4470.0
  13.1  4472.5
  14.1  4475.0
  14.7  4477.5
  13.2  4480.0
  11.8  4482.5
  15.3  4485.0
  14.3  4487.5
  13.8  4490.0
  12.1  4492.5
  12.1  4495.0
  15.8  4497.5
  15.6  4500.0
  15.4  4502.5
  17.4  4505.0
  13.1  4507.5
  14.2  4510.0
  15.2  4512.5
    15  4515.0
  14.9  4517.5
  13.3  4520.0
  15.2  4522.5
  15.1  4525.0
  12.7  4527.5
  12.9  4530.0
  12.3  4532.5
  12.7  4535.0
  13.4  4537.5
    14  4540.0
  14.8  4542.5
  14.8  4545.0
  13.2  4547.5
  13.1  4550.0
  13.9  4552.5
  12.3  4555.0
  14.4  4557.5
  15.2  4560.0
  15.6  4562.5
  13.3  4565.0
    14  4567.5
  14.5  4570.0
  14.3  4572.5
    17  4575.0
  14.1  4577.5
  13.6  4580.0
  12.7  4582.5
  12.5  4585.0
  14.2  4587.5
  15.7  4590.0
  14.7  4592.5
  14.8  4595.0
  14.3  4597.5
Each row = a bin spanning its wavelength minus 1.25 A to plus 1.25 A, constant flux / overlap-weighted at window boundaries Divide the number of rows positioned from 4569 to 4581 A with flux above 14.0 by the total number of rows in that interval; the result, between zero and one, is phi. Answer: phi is 0.8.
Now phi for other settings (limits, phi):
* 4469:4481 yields 0.4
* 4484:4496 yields 0.4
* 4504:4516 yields 0.8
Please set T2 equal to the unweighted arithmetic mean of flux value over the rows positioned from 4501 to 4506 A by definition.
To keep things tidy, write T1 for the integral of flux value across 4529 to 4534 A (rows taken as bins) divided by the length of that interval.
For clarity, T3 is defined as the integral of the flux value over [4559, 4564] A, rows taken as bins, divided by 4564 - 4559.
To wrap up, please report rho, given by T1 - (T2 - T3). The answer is 11.5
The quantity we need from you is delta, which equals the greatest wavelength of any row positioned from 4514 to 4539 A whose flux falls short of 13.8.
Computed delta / 4537.5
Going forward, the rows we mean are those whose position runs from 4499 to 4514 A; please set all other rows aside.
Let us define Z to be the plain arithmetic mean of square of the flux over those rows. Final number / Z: 231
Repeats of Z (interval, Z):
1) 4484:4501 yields 202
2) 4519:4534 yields 186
